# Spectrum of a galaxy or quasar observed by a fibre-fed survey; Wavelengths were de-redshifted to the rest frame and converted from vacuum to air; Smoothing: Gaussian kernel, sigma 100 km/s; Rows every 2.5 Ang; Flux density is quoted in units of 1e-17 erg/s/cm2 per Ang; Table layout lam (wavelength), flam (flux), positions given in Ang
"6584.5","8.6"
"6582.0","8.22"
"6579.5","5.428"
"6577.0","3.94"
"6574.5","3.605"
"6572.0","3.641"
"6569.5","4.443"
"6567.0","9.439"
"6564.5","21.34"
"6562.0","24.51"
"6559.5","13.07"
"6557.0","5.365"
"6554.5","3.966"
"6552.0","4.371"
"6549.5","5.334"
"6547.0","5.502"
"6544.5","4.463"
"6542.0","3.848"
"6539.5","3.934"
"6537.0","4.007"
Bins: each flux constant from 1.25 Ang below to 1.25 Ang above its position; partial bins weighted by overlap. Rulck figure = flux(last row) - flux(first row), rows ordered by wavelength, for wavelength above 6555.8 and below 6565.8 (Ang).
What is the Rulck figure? 16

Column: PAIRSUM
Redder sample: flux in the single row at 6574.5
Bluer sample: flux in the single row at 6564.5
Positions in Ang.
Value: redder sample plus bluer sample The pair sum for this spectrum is 25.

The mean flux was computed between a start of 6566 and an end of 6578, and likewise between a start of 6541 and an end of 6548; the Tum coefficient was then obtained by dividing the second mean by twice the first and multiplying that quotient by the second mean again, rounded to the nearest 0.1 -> 2.1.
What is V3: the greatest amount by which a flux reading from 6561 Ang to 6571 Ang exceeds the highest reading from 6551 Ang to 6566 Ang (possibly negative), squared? 0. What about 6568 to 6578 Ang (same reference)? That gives 403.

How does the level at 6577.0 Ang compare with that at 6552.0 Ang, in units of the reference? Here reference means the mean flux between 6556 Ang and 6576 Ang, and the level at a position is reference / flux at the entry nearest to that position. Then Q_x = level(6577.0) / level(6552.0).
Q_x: 1.11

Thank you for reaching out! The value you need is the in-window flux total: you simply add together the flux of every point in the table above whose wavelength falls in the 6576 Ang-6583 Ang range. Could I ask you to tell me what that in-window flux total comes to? 18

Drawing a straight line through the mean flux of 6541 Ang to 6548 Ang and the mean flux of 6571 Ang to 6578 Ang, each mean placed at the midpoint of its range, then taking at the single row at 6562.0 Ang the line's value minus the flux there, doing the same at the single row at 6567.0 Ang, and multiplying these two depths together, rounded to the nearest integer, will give 112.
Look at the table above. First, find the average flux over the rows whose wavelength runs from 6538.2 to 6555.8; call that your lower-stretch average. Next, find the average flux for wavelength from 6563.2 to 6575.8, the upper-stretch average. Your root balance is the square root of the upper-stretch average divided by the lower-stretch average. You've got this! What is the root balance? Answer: 1.38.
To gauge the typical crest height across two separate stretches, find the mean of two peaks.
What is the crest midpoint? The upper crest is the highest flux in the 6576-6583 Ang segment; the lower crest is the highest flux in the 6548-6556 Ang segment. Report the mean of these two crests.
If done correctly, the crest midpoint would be 6.8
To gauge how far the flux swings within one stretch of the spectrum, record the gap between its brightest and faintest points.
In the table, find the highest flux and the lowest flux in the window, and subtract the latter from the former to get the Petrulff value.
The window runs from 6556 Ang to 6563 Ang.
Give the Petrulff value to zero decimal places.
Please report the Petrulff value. 19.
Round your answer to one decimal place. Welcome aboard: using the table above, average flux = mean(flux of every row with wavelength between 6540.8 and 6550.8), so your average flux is 4.8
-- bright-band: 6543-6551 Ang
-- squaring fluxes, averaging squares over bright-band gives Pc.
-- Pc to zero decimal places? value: 26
